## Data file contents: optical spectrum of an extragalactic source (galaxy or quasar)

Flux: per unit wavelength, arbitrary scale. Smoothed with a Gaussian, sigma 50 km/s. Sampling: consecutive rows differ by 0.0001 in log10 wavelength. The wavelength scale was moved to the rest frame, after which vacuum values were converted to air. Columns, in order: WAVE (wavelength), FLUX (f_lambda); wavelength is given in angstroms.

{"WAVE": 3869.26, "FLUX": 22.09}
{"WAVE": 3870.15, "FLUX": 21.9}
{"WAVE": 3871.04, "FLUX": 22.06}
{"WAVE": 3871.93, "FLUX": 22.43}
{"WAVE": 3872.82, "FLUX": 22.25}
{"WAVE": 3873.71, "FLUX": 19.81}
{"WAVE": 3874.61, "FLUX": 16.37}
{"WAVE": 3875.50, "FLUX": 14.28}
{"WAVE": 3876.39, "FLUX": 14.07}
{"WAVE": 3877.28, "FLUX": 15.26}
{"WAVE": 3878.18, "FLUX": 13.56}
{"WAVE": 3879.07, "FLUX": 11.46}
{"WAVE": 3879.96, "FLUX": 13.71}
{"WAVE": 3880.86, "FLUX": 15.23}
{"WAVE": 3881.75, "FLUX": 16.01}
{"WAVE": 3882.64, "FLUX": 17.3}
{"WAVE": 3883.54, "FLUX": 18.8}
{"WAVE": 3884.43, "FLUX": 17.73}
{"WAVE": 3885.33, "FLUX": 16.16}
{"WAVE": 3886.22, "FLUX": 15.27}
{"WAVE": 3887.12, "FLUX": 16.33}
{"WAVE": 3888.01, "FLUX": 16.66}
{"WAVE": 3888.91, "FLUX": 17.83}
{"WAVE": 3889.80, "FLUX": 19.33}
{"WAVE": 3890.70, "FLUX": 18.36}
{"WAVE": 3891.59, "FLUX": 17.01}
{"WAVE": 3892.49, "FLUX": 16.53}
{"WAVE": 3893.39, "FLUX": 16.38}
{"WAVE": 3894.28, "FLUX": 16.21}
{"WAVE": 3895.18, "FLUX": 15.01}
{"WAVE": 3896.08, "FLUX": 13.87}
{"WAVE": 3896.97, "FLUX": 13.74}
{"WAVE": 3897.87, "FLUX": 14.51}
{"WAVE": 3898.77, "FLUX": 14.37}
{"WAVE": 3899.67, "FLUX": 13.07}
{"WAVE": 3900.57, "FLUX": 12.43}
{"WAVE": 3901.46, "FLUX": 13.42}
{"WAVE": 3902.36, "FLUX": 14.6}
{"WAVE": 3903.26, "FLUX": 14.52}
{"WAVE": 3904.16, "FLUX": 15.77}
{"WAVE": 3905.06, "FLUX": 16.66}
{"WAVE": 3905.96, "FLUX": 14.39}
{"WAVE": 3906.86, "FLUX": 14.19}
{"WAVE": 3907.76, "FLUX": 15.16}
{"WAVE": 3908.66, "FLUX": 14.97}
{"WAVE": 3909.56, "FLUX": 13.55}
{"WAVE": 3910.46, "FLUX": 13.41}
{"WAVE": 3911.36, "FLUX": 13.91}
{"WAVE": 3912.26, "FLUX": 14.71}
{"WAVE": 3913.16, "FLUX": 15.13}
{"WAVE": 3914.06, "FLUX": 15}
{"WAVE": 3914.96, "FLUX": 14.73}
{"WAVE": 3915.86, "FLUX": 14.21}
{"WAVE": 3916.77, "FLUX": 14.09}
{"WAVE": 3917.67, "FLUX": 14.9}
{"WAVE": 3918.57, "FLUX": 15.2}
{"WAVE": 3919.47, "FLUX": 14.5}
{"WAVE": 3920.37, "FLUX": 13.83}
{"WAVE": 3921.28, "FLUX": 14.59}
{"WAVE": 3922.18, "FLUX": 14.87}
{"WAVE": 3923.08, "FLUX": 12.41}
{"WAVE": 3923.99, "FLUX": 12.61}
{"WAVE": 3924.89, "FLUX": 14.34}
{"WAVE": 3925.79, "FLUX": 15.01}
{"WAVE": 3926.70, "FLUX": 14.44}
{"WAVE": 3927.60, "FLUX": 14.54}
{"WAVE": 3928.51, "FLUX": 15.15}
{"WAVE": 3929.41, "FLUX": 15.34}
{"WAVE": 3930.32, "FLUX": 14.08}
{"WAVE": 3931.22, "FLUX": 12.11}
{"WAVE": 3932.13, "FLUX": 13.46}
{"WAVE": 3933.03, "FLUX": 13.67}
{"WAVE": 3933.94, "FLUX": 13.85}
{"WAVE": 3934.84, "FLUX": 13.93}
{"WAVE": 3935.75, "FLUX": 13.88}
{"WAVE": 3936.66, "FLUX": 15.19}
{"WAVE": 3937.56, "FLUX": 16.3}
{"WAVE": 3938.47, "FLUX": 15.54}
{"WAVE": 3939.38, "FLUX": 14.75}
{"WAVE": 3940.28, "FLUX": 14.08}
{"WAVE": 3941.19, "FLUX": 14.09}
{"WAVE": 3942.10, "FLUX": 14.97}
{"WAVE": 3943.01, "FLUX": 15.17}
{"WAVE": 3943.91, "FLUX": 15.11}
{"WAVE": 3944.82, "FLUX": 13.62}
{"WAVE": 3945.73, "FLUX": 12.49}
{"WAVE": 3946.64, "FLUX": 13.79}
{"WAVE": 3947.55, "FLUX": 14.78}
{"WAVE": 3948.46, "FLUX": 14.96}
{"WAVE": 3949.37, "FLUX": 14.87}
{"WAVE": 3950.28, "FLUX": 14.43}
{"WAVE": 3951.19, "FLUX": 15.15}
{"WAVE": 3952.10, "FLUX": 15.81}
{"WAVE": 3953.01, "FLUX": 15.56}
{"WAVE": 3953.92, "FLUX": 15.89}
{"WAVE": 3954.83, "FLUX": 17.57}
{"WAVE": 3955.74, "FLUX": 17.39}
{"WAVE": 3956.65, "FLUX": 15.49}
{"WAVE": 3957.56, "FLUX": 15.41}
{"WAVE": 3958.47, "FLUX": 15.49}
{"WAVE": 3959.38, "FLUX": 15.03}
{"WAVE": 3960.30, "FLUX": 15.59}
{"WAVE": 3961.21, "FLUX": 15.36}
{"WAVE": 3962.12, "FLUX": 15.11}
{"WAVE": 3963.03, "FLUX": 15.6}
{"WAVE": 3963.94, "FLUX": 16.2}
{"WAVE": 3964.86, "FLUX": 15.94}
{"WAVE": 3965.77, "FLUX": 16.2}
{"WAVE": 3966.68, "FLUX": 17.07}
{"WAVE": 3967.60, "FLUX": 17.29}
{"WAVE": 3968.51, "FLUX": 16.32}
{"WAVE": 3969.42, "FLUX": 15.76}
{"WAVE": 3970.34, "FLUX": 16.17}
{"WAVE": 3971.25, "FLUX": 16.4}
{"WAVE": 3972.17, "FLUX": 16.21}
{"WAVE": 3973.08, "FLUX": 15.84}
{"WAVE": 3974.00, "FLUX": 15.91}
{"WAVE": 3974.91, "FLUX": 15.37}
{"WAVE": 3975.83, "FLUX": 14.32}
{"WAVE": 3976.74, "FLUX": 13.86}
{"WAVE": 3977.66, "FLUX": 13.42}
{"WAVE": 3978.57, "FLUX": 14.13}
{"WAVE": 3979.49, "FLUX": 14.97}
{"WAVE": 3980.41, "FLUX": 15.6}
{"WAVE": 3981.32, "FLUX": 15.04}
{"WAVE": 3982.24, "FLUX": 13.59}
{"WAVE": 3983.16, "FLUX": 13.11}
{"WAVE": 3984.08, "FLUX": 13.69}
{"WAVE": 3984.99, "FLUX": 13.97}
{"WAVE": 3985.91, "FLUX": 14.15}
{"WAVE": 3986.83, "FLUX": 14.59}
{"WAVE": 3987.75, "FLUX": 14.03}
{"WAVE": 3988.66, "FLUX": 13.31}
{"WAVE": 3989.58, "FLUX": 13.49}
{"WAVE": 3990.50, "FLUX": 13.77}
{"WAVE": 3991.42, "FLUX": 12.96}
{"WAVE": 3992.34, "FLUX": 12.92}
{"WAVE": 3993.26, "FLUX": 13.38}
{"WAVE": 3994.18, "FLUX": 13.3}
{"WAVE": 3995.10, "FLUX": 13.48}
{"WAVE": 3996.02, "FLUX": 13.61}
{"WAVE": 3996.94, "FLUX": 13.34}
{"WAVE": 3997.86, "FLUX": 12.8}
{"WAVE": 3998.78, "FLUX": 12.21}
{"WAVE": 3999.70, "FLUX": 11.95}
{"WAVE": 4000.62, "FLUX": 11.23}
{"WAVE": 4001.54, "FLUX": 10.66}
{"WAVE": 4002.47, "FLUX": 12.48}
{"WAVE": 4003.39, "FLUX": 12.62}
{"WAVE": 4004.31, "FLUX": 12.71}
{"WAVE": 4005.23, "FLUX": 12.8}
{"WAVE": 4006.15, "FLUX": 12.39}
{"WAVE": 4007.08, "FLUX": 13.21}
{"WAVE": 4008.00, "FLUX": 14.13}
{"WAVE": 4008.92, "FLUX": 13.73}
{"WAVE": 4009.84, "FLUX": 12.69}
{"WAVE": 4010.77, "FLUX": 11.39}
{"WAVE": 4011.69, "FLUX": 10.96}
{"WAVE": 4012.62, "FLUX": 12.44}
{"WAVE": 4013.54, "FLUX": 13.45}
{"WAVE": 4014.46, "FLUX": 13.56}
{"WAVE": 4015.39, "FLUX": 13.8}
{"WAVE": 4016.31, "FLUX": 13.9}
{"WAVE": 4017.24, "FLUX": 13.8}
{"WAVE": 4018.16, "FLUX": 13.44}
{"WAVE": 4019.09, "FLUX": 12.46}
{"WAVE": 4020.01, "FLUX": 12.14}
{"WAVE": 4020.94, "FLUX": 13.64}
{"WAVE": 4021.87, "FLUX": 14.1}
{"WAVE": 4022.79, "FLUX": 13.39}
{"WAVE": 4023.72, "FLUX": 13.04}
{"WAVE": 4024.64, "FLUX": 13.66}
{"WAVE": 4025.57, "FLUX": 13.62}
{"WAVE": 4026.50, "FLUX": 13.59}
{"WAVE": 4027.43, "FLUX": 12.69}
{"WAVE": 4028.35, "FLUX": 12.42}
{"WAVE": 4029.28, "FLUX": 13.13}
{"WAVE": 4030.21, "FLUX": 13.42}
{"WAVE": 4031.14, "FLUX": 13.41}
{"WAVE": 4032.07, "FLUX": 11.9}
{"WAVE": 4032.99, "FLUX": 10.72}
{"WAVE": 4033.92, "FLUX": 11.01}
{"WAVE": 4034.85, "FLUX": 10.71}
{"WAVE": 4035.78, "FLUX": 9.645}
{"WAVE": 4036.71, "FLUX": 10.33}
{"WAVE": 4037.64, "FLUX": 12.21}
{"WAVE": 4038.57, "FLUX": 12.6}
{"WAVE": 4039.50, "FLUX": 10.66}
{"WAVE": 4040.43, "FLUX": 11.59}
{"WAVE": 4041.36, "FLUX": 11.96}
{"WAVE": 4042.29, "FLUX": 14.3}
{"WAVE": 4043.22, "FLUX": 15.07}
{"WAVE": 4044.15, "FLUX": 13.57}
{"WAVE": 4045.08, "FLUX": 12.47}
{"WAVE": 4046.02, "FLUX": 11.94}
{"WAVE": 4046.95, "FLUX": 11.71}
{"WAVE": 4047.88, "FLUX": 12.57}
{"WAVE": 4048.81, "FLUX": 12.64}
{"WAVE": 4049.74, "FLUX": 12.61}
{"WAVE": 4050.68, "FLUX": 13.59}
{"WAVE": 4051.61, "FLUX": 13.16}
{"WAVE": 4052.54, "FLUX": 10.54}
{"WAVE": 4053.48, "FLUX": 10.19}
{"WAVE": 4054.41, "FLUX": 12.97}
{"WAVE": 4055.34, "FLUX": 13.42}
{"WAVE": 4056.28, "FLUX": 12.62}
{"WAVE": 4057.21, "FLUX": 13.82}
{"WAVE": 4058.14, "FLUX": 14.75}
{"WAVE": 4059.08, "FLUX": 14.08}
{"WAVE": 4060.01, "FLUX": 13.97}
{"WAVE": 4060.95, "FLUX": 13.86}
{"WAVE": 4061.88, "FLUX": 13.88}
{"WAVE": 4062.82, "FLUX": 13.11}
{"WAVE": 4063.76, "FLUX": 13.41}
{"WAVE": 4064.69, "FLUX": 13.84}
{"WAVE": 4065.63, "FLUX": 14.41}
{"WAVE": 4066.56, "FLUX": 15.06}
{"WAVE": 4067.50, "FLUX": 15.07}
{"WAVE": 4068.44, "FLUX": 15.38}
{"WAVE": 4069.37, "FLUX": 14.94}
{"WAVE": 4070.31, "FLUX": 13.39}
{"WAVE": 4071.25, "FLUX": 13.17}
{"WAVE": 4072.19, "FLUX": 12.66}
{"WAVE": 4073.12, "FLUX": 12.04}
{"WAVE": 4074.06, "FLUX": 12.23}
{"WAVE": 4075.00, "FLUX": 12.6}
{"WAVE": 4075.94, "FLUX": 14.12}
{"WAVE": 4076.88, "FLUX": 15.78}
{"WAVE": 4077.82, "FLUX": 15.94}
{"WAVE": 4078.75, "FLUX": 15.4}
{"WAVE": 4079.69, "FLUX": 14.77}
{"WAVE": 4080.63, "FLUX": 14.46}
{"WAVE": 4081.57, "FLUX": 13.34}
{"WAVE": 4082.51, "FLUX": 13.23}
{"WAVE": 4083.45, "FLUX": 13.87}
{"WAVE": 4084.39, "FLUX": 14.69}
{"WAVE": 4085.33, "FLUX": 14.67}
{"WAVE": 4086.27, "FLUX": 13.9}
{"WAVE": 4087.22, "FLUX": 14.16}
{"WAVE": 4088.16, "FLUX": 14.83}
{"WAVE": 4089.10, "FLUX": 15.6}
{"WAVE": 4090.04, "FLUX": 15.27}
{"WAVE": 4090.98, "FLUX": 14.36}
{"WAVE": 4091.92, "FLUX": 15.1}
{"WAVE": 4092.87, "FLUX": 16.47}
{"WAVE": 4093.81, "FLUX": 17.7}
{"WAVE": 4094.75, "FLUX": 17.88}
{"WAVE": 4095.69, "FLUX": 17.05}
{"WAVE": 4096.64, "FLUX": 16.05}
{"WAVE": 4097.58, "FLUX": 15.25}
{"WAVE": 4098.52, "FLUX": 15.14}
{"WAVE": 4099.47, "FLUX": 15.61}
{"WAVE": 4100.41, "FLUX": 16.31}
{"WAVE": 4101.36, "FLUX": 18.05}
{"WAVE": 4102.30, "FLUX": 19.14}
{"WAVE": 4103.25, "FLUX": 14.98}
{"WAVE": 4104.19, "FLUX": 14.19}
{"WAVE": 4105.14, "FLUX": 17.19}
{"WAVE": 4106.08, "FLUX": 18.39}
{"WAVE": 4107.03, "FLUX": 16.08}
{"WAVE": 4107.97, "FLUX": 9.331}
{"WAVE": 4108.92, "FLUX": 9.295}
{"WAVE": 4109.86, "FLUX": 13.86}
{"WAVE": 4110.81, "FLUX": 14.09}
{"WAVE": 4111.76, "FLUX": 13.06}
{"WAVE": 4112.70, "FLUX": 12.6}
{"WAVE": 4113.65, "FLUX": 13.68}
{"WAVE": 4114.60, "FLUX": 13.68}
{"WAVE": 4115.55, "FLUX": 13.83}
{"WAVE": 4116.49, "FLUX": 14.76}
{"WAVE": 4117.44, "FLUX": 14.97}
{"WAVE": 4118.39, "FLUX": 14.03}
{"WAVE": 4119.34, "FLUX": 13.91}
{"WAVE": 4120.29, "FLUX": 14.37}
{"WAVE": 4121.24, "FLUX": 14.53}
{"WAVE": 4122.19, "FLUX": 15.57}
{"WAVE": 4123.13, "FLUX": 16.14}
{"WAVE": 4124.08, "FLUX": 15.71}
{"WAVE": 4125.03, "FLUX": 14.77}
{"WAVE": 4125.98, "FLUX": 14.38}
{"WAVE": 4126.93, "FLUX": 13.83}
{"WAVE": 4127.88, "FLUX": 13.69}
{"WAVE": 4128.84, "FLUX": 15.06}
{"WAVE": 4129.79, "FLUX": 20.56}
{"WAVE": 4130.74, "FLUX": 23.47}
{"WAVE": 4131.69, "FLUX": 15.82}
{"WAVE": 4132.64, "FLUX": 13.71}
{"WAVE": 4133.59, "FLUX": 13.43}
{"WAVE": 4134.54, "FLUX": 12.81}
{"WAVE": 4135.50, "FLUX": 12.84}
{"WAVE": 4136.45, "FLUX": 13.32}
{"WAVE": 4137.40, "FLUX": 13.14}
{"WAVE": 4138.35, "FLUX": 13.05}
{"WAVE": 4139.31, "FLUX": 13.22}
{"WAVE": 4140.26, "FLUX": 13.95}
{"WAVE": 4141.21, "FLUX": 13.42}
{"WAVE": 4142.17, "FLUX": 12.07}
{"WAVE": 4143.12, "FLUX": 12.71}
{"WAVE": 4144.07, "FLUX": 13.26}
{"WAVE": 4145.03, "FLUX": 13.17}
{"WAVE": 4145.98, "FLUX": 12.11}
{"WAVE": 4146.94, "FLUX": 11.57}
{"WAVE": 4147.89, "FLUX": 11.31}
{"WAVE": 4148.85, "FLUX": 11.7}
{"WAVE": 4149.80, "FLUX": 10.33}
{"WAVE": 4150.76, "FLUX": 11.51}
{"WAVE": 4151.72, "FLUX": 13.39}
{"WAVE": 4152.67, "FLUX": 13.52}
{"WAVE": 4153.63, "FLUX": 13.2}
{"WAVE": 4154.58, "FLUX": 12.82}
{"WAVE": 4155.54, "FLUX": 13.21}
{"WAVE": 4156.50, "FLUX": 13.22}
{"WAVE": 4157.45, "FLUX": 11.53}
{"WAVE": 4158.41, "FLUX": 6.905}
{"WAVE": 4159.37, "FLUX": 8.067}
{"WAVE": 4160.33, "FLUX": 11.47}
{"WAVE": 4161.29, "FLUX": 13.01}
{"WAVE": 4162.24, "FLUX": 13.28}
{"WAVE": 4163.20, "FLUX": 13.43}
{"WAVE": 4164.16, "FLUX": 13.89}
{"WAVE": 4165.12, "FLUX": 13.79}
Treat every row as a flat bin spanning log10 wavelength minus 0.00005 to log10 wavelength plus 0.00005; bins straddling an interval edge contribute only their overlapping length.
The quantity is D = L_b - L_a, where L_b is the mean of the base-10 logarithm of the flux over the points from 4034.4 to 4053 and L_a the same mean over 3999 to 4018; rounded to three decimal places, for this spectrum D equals -0.019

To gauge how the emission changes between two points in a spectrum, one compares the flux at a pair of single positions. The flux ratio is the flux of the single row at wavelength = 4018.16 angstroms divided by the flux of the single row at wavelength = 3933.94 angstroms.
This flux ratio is 0.97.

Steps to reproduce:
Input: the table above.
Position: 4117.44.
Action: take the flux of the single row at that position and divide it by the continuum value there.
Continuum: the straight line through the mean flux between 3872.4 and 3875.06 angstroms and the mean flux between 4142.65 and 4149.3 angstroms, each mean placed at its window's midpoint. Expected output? 1.15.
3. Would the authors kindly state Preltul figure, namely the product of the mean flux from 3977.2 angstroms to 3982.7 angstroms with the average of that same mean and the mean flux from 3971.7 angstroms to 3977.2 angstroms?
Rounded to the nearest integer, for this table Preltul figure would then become 215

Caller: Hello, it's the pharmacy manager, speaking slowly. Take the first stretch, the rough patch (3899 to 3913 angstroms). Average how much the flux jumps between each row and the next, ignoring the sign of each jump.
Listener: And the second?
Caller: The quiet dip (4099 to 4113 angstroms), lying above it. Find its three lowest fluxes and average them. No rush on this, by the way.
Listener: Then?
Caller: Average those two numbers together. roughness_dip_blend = 5.6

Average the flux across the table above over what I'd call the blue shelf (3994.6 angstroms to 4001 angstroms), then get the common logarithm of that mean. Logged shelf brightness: 1.10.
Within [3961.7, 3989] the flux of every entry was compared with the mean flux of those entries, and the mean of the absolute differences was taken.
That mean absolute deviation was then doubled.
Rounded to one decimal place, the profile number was 2.0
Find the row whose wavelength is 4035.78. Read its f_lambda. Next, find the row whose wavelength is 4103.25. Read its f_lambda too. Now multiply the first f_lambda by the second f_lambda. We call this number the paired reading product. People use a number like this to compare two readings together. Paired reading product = 144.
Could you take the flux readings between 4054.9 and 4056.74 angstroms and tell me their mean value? 13.0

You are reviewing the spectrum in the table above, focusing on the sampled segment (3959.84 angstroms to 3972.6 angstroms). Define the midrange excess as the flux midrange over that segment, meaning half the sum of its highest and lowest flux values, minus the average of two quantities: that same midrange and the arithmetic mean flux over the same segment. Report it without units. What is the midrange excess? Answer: 0.06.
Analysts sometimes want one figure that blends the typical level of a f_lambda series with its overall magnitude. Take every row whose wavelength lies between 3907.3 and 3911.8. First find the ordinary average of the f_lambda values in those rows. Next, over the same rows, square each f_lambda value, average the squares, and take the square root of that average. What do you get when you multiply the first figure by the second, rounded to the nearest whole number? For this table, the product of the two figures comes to 202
